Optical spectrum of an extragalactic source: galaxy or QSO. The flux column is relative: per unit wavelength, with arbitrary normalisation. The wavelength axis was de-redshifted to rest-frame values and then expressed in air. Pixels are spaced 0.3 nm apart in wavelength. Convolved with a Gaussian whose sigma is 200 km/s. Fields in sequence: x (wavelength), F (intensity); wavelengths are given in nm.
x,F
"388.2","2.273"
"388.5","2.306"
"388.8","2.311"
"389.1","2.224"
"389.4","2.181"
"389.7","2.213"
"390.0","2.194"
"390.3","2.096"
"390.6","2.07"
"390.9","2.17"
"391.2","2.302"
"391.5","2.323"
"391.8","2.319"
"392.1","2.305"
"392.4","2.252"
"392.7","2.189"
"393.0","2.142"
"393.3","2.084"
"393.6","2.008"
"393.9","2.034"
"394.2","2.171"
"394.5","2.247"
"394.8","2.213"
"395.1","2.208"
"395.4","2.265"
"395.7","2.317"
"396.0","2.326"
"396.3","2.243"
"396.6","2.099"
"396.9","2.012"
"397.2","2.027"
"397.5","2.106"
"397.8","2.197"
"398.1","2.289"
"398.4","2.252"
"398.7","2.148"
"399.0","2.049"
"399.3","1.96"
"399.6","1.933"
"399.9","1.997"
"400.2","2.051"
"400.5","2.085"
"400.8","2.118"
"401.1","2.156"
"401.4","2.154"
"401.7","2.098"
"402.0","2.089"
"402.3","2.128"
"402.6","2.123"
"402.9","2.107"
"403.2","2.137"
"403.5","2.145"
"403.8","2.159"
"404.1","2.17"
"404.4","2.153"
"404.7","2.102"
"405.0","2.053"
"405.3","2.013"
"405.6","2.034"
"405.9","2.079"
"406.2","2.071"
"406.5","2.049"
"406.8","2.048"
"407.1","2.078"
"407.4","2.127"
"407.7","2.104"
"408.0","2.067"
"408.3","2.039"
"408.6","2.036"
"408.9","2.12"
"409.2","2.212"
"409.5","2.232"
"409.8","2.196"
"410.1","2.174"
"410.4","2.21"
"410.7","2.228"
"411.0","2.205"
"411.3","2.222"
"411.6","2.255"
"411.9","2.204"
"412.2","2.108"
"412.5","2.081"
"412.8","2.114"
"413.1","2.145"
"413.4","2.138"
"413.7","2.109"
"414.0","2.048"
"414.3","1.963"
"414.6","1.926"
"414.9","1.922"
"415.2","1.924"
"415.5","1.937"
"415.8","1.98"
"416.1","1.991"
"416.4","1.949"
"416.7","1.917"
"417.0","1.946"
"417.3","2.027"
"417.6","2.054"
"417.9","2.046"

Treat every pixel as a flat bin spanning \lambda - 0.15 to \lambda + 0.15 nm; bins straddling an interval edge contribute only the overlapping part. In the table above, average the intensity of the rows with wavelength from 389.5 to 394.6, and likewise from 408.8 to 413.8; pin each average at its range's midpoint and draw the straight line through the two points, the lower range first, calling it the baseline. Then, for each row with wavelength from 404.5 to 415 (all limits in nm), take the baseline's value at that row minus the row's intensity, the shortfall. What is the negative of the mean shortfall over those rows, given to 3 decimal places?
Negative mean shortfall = -0.068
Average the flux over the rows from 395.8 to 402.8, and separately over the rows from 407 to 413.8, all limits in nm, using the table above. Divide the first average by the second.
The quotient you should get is 0.98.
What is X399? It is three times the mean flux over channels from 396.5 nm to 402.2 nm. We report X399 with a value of 6.29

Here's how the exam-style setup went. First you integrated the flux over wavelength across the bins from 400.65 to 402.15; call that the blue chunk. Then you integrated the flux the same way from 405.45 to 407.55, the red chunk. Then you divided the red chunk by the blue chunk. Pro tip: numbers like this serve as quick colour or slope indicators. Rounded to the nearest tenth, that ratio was 1.4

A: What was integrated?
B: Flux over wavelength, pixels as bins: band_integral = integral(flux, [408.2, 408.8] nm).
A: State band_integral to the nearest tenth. 1.2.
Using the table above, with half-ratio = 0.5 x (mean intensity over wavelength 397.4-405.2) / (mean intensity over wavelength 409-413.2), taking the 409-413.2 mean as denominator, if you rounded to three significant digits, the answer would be 0.484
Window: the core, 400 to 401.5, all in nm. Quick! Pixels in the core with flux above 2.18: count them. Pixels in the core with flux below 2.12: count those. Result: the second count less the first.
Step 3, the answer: 3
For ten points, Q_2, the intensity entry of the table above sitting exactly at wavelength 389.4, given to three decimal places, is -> 2.181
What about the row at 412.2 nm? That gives 2.108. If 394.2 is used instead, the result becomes 2.171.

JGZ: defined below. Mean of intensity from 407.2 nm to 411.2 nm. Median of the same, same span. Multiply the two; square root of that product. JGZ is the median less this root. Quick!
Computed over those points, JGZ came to 0.0120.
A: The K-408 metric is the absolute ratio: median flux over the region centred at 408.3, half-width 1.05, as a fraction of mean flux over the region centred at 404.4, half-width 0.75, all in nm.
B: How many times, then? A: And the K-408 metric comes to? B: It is 0.99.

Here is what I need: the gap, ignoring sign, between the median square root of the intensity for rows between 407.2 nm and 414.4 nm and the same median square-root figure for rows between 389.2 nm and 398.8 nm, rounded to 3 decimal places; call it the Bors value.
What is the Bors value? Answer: 0.021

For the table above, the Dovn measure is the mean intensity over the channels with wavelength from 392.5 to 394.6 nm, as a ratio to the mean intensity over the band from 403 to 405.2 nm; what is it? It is 1.00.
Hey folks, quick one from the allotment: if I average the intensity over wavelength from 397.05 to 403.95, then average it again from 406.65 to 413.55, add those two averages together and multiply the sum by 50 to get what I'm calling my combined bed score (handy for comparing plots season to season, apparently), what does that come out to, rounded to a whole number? 213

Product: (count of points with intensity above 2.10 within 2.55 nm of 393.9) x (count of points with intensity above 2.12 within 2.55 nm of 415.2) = 28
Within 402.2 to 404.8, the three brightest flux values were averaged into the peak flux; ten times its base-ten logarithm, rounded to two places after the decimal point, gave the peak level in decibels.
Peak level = 3.35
